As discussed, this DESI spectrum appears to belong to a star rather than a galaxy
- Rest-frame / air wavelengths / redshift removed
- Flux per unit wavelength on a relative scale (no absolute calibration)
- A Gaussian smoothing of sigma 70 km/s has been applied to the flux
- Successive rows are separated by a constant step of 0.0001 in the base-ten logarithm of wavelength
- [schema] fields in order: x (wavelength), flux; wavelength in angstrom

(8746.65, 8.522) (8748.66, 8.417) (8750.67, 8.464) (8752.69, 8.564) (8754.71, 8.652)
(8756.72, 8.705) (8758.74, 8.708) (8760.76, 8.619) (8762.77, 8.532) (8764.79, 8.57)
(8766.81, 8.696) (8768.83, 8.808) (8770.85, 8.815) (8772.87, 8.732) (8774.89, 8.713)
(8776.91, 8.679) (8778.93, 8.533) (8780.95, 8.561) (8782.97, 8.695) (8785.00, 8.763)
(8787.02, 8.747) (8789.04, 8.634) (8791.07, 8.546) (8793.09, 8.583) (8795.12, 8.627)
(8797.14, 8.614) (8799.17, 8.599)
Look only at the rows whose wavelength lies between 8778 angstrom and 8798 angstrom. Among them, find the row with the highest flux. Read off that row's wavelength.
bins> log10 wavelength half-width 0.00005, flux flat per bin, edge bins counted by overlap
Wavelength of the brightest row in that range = 8785.00 angstrom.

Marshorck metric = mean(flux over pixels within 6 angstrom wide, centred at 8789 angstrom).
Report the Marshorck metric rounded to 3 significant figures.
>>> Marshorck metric 8.64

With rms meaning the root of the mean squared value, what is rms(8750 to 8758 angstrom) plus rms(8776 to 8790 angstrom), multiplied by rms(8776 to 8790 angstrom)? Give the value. 149.4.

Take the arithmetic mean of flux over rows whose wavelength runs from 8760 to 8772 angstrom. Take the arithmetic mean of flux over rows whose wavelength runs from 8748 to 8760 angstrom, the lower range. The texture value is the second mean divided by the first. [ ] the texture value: 0.990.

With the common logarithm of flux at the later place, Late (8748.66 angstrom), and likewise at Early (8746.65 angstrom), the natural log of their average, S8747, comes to -0.0749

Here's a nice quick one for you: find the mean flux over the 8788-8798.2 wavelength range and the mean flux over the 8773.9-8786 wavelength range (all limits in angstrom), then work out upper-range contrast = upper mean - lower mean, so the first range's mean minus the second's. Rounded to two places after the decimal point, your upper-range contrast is -0.06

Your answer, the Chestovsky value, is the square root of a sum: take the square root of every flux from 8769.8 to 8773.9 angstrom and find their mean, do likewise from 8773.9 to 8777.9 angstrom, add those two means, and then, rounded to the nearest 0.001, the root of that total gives 2.431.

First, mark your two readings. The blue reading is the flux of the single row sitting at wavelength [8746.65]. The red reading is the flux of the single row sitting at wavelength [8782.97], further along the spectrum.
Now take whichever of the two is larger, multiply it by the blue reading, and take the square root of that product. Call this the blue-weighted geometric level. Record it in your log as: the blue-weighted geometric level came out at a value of 8.61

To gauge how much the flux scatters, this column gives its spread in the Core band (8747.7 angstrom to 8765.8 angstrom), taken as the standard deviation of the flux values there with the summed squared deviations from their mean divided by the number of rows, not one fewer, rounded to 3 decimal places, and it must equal 0.095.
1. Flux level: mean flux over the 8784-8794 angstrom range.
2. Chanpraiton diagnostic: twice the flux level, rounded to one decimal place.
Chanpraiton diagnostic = 17.3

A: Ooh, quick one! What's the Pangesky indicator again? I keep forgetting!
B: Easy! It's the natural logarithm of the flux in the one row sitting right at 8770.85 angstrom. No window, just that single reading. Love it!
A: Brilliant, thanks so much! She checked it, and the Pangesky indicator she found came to 2.18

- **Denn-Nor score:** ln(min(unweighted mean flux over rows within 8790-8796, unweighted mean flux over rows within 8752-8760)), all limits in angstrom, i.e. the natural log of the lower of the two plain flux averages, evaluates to 2.15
